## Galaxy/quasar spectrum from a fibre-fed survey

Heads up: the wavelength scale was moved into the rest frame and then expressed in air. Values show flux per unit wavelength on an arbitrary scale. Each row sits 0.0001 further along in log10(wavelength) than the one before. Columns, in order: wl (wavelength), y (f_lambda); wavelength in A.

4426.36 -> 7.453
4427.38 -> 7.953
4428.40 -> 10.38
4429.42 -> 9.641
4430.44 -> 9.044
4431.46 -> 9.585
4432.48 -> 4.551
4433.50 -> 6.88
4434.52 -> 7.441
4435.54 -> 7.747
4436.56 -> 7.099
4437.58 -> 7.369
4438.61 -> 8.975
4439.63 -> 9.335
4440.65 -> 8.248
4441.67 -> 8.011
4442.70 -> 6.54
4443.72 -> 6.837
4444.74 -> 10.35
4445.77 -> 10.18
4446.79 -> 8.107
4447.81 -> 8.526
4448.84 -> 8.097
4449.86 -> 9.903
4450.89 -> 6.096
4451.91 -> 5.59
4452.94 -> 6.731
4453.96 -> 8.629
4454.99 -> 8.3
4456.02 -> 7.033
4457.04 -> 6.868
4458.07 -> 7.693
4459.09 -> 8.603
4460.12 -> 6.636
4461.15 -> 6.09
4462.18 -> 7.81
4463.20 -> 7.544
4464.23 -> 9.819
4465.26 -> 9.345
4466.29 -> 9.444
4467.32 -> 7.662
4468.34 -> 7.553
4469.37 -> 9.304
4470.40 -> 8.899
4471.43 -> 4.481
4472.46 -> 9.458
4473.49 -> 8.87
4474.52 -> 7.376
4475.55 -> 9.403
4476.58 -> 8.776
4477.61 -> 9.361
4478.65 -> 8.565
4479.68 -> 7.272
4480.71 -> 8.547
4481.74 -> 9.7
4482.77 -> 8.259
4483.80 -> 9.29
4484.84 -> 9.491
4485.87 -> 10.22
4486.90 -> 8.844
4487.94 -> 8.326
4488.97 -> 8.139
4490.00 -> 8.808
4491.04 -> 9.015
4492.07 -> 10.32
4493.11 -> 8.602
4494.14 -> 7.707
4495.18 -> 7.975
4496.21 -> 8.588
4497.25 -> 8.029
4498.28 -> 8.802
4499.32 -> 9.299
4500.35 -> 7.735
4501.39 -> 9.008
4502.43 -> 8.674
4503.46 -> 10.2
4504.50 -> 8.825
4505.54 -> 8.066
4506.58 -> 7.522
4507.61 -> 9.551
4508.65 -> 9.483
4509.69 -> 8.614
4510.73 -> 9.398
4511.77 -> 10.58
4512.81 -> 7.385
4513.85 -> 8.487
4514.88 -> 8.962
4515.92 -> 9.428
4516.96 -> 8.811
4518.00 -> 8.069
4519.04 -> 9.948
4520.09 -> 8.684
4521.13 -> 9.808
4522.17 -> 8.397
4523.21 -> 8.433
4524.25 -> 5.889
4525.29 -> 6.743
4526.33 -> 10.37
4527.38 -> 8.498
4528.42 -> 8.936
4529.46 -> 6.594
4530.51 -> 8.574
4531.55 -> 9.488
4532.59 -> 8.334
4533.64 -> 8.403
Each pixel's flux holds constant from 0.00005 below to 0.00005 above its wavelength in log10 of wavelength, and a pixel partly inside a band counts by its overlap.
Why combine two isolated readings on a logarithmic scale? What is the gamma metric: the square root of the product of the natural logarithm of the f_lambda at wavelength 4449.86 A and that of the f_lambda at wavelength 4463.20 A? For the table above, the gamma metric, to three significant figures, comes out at 2.15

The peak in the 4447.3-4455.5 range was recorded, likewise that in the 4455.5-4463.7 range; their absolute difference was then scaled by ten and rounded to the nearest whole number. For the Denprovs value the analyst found 13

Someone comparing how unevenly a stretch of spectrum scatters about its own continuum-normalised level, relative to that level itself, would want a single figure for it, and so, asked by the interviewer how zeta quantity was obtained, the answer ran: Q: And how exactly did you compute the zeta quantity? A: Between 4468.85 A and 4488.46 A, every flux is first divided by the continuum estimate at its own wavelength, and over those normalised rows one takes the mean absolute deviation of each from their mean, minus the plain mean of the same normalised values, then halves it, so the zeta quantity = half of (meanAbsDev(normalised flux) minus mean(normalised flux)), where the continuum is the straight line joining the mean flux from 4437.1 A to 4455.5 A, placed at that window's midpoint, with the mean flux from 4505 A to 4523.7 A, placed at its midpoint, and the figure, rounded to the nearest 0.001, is -0.462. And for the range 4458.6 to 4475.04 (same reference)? -0.414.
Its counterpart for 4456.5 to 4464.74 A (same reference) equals -0.411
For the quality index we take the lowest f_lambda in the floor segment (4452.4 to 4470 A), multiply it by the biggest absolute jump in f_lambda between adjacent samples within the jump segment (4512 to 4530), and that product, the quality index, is 22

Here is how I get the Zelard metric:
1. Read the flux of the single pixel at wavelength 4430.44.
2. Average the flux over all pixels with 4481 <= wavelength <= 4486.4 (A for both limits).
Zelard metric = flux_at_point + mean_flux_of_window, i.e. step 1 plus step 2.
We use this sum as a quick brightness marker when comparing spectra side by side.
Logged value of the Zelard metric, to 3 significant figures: 18.4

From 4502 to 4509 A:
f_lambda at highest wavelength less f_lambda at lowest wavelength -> 0.81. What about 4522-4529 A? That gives 0.54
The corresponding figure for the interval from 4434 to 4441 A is 0.81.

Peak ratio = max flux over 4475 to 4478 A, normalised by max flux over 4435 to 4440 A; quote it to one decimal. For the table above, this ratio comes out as 1.0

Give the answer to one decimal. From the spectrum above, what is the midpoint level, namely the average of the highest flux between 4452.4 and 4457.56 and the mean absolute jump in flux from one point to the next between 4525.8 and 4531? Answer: 5.1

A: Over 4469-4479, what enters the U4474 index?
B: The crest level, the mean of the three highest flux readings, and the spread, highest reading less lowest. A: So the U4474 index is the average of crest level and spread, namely 7.2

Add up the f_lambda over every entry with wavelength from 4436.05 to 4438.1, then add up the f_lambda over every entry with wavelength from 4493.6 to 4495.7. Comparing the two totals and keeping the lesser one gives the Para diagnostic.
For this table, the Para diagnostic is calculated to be 14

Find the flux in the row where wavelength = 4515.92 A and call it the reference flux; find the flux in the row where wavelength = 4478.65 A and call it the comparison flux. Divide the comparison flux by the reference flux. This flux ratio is 0.91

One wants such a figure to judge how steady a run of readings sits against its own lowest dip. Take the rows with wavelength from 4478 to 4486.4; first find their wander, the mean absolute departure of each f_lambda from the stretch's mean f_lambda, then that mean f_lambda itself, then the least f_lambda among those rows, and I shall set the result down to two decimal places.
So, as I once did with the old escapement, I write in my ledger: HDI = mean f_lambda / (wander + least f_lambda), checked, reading 1.11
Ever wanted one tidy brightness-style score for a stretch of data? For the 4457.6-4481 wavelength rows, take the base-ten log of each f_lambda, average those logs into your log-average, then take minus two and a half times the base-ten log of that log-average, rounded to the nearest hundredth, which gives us 0.11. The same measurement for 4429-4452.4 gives 0.12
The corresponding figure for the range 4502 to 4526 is 0.07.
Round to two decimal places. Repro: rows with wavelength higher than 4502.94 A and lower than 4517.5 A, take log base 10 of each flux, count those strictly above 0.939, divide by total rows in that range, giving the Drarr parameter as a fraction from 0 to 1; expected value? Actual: 0.64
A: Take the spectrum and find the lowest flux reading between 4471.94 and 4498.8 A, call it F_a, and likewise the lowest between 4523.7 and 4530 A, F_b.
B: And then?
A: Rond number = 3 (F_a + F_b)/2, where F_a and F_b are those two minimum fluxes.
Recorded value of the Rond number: 19.7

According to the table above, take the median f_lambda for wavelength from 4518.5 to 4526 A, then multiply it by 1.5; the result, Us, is 12.6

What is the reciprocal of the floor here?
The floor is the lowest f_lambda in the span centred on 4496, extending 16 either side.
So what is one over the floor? 0.13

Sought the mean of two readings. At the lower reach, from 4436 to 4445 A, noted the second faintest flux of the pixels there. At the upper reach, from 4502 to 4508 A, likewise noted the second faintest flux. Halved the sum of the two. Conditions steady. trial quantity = 7.45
